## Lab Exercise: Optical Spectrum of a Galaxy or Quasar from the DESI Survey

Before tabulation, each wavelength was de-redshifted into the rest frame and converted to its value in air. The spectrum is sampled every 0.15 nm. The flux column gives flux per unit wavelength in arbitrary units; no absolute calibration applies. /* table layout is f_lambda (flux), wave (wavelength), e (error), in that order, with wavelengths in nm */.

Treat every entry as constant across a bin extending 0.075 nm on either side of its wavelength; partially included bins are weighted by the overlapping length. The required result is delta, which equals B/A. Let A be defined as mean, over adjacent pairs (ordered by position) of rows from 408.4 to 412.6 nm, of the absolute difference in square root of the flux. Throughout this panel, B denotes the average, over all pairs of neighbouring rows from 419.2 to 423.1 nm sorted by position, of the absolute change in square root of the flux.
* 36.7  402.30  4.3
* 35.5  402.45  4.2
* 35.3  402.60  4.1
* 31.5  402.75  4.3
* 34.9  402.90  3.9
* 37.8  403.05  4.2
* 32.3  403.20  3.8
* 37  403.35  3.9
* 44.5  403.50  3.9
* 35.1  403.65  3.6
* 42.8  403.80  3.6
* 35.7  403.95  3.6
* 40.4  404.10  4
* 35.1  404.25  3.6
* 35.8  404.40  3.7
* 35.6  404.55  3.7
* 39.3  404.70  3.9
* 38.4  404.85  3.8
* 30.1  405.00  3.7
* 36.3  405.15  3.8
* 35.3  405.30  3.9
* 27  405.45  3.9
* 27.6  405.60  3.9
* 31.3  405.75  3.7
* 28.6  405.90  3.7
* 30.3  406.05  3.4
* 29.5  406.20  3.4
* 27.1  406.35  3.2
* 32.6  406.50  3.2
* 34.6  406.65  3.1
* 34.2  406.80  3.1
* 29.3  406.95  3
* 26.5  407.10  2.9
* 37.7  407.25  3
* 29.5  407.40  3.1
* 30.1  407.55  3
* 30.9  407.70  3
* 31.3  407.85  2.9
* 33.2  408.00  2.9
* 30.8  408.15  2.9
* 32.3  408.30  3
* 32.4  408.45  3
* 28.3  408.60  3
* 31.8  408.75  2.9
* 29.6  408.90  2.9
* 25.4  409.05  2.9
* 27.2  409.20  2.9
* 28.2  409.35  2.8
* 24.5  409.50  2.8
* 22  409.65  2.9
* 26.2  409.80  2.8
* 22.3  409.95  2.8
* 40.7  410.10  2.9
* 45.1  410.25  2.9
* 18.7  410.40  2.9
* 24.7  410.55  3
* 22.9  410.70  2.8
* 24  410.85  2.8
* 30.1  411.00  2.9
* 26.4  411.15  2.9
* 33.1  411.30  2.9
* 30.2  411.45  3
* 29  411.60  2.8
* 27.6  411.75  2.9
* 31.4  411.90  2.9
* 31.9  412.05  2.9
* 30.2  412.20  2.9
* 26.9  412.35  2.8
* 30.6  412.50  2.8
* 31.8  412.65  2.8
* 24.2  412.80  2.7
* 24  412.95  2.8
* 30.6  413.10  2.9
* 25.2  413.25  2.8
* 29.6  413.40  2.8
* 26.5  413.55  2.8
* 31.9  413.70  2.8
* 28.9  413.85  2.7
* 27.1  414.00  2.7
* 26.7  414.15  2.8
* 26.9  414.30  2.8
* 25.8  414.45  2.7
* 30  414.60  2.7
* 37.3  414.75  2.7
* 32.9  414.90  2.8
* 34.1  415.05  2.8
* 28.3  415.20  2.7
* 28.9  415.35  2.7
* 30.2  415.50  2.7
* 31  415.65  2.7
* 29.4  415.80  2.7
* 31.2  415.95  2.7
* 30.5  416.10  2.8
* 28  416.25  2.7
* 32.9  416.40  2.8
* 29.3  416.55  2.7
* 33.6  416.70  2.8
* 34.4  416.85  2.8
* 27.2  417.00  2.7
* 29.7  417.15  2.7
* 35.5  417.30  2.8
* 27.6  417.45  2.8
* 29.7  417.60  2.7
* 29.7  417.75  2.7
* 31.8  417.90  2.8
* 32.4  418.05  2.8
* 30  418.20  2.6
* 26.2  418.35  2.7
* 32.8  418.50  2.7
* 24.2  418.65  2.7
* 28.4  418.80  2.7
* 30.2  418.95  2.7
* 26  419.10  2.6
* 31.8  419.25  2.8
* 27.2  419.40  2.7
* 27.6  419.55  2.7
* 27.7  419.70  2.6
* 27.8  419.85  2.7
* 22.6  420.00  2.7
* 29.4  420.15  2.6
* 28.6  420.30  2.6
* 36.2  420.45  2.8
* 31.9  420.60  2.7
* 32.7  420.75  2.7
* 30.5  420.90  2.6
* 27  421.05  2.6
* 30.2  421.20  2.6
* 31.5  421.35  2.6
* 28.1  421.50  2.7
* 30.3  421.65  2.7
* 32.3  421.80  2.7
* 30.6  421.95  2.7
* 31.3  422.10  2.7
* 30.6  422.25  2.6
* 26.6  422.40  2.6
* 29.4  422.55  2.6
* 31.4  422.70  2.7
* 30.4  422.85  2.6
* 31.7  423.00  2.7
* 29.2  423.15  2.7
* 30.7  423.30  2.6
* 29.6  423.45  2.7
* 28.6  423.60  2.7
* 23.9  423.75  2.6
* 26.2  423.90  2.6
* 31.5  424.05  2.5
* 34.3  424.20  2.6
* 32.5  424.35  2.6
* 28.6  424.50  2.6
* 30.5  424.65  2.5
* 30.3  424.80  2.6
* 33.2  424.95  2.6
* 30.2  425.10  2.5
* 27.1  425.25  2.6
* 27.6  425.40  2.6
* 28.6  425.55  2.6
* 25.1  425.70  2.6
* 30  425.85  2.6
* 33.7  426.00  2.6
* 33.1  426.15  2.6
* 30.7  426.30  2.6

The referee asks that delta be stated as 0.54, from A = 0.43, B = 0.231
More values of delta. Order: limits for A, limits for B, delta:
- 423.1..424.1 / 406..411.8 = 1.51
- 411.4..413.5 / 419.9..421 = 1.15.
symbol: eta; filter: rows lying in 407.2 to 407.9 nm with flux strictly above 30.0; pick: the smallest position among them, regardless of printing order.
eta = 407.25 nm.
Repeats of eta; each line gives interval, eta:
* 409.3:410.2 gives 410.10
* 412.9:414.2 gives 413.10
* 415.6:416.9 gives 415.65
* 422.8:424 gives 422.85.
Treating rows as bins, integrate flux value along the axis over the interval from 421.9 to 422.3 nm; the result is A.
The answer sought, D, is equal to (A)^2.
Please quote 152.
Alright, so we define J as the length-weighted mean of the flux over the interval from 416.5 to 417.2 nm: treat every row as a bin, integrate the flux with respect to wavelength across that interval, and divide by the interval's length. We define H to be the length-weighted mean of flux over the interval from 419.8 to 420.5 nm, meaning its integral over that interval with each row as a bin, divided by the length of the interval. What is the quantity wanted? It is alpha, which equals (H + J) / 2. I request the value 29.8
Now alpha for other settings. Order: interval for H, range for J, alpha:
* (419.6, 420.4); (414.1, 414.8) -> 28.3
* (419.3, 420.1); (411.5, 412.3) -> 28.4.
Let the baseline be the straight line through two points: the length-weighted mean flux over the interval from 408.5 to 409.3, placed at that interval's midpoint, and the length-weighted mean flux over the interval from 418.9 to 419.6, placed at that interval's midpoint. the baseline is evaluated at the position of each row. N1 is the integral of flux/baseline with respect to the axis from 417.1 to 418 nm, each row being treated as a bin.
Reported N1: 0.97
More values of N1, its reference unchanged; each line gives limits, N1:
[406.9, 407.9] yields 1.08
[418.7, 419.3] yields 0.61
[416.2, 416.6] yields 0.42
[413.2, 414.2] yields 0.98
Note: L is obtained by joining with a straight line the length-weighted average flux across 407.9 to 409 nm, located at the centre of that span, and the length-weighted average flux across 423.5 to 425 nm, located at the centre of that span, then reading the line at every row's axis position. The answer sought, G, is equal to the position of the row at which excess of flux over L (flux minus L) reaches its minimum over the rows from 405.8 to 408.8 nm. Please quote 407.10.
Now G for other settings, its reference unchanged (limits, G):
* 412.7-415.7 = 412.95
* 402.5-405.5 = 405.45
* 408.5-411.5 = 410.40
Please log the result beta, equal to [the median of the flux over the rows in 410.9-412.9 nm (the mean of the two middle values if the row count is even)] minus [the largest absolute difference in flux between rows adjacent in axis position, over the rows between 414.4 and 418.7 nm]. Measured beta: 21.6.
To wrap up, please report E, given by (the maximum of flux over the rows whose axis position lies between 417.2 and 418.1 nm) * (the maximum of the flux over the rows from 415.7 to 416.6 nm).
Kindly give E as 1168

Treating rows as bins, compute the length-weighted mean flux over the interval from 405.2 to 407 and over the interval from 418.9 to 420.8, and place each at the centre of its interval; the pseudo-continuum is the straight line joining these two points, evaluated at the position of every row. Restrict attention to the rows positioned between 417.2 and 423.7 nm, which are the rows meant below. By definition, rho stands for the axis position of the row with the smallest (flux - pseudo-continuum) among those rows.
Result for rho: 420.00 nm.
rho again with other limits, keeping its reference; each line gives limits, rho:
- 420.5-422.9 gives 422.40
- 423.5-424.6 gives 423.75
